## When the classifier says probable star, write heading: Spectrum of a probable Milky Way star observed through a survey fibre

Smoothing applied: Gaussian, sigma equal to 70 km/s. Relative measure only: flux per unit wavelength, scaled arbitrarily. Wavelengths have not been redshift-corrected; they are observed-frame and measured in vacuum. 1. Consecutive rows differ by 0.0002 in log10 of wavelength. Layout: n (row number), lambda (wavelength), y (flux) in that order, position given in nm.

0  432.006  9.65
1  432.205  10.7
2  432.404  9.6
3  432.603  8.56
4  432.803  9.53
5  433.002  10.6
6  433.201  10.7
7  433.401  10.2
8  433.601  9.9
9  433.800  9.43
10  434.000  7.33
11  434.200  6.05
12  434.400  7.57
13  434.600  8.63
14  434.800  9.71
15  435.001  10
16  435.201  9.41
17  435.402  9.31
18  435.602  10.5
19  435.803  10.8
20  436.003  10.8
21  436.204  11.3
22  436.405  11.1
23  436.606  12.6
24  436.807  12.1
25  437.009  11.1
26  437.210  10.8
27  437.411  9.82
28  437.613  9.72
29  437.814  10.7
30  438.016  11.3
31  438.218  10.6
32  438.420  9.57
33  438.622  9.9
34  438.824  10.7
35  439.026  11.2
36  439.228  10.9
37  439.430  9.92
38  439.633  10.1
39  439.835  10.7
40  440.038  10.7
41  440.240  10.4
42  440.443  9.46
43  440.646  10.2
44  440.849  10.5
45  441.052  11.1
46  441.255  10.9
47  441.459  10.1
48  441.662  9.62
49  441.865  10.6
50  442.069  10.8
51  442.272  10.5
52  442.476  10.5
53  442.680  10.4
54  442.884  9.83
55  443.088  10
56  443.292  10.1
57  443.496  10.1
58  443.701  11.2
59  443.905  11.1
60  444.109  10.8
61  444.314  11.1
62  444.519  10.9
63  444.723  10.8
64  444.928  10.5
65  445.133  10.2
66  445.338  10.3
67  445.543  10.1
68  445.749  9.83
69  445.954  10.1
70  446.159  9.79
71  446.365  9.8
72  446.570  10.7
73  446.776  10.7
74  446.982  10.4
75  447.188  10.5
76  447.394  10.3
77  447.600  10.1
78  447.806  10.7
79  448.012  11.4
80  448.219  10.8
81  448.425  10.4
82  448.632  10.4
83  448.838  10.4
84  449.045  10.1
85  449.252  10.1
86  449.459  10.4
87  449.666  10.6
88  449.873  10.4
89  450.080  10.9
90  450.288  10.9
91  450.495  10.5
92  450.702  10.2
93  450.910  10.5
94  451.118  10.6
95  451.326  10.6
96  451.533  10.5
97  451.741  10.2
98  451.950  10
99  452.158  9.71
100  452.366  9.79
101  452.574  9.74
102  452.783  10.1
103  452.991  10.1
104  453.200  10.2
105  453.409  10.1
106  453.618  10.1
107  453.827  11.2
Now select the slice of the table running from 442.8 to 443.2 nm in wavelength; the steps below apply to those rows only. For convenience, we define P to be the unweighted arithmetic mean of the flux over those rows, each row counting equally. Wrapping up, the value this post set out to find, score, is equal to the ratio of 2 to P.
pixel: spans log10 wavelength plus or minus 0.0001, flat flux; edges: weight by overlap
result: 0.202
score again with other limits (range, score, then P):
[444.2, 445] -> 0.185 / 10.8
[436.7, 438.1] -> 0.185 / 10.8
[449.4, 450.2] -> 0.189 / 10.6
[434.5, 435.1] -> 0.212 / 9.4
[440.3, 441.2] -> 0.194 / 10.3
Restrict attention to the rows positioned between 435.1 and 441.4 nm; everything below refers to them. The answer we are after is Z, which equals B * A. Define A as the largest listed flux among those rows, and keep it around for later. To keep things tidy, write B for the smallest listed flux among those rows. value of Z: 117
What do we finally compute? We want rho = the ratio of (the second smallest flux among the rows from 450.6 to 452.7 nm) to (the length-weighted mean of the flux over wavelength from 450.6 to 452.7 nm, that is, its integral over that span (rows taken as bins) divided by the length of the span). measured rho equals 0.957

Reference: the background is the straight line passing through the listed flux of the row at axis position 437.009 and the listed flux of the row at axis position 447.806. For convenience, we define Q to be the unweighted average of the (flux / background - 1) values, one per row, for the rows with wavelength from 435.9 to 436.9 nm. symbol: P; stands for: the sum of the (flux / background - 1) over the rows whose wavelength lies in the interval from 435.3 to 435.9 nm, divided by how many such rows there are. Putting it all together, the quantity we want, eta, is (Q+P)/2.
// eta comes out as -0.022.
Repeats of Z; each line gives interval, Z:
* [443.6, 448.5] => 112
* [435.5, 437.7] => 122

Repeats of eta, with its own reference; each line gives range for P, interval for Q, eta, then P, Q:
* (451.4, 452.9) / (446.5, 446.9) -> -0.027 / -0.05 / 0.00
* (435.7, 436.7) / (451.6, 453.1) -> -0.019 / 0.02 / -0.06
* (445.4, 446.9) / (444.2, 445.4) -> -0.037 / -0.06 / -0.02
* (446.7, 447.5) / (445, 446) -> -0.043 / -0.02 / -0.06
